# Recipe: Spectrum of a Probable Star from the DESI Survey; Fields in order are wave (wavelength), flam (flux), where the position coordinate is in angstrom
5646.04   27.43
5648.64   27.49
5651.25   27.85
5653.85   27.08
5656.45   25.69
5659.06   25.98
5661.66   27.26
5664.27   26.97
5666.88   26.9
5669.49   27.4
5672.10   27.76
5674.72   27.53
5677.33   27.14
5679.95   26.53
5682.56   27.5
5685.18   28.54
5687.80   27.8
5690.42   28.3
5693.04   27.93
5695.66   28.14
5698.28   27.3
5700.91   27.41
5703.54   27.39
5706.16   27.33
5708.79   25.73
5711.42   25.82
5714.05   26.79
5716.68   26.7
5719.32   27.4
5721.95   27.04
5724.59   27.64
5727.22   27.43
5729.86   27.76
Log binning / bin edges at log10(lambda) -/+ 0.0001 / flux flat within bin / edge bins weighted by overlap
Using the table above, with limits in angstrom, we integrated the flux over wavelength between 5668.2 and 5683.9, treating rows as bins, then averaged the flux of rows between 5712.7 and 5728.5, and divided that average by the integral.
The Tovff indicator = 0.0634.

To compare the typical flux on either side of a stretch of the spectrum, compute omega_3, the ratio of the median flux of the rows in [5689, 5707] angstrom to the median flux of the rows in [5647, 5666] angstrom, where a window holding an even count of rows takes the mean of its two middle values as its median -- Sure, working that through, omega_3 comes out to 1.01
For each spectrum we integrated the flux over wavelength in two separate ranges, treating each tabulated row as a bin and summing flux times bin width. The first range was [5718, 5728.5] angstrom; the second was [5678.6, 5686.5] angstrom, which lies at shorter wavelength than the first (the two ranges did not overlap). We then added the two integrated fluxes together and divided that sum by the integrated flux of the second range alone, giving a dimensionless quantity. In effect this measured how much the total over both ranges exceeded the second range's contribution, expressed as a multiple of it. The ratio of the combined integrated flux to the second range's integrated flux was 2.3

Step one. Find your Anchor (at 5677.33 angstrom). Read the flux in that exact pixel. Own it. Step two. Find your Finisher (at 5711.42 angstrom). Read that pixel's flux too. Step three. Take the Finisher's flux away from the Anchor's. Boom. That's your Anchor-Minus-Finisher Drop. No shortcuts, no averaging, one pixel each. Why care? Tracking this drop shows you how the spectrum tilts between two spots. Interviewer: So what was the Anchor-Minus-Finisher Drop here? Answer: 1.3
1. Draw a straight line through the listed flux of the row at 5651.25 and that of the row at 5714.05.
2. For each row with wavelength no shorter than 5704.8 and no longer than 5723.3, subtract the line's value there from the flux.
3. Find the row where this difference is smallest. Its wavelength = 5708.79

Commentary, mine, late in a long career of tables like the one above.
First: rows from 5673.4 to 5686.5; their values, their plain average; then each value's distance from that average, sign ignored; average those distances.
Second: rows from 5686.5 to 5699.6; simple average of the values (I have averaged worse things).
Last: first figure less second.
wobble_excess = -27.4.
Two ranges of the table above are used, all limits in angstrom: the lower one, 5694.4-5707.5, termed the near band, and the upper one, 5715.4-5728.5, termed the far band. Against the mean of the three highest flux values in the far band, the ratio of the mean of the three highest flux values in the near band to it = 1.01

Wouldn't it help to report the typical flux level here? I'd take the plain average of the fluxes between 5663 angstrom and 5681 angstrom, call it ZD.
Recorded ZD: 27.2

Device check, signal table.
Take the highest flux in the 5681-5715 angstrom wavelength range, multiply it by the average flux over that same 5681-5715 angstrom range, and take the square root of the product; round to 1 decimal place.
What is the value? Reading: 28.0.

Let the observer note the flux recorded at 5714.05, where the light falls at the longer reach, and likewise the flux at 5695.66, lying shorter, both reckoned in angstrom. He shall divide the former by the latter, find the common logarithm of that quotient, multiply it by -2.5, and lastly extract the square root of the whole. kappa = 0.23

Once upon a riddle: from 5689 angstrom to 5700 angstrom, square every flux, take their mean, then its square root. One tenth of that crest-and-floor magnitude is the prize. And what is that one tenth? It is 2.79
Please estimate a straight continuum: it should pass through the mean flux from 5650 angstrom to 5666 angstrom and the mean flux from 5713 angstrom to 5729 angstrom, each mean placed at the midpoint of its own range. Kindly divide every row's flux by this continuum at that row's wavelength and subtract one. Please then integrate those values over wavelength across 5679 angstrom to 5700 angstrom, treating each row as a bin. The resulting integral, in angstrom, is 0.60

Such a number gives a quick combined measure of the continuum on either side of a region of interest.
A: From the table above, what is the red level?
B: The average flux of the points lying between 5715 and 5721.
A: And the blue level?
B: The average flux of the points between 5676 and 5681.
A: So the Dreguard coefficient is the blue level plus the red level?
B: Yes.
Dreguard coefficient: 53.9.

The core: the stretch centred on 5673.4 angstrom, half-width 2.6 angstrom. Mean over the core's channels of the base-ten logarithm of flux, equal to 1.44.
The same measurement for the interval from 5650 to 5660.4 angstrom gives 1.43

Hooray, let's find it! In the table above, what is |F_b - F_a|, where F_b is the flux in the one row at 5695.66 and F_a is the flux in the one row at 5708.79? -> 2.41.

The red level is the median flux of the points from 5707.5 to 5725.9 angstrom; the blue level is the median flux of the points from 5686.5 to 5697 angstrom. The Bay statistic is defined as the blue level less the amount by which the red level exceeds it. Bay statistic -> 29.3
